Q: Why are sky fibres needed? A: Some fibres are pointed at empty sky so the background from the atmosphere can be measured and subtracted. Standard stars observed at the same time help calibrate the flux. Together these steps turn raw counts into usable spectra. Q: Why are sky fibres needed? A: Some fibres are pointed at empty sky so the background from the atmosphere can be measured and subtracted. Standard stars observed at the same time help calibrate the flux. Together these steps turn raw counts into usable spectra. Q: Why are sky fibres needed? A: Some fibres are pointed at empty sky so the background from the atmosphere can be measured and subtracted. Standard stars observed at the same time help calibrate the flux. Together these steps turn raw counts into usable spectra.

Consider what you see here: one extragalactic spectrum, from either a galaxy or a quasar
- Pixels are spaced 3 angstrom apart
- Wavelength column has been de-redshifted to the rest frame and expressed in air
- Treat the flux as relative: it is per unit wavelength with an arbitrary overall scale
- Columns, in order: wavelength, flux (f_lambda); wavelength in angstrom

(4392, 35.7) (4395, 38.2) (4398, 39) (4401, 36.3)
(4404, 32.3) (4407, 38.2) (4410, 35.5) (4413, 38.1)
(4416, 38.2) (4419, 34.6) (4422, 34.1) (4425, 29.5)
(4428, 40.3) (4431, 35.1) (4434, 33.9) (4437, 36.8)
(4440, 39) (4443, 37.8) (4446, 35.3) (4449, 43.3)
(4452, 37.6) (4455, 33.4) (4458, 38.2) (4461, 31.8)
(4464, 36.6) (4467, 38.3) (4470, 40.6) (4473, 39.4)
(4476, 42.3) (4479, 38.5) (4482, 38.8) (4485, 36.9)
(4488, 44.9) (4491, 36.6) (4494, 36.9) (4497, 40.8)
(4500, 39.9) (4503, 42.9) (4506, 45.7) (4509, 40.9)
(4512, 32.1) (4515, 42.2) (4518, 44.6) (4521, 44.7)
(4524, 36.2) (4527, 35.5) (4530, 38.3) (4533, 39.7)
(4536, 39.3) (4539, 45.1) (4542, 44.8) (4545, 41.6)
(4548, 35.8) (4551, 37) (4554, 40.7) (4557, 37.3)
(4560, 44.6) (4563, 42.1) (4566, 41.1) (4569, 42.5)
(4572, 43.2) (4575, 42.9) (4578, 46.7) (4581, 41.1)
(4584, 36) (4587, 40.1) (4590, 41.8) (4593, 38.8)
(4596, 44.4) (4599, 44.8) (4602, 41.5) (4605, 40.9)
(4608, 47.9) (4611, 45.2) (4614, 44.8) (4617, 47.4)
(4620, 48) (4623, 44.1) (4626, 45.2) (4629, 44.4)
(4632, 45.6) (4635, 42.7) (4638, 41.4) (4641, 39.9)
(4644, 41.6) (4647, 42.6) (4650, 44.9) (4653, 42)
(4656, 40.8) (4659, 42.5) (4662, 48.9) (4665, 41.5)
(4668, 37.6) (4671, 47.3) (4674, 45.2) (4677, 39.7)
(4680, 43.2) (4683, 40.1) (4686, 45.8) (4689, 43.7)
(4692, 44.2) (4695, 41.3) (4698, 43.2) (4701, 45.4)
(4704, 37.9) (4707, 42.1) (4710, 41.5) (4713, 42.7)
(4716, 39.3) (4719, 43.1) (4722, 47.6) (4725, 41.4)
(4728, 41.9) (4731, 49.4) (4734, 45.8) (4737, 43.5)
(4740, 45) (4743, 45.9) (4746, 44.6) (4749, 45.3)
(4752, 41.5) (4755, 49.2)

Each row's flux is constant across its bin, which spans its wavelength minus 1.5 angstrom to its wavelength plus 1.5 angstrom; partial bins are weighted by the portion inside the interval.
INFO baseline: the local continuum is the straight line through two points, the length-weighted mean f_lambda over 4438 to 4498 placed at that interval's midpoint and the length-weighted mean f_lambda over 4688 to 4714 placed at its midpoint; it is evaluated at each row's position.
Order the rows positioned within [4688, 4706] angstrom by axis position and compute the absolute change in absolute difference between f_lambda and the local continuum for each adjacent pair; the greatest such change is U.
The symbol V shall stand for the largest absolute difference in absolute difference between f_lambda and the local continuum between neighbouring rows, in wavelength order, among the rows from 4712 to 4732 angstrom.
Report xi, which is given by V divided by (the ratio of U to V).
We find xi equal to 14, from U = 2.1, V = 5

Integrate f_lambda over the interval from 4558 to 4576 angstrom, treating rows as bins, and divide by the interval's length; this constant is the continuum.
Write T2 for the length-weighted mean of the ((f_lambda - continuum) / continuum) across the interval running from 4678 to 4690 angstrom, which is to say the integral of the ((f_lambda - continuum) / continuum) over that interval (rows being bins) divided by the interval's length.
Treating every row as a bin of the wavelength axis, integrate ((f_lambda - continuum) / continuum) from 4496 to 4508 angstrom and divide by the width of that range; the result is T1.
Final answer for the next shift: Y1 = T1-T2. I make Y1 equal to -0.017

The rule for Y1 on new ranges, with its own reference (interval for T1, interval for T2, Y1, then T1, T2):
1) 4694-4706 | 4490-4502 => 0.074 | -0.014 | -0.088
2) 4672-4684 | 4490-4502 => 0.083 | -0.005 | -0.088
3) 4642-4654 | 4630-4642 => 0.002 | 0.003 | 0.000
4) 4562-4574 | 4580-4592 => 0.061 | -0.008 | -0.069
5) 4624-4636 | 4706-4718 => 0.073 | 0.046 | -0.027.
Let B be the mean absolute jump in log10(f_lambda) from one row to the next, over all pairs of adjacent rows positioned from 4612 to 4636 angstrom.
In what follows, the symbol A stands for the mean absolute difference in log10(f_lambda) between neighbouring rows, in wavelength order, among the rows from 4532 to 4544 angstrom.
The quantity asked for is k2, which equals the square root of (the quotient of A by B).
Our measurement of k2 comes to 1.12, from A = 0.022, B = 0.018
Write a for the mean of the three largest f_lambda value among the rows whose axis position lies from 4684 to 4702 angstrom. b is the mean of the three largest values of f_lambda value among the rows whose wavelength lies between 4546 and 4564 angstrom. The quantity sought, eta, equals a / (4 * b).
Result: 0.266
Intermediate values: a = 45.1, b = 42.5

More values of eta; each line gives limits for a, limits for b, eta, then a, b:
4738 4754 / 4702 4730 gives 0.255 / 45.4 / 44.5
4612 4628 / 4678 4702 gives 0.260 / 46.9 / 45.1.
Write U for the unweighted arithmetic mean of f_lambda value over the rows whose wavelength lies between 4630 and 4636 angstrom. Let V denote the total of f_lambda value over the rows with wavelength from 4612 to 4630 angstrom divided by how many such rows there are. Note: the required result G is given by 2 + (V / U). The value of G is 3.03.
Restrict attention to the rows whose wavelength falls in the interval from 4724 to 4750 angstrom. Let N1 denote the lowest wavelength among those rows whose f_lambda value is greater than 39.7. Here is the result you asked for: 4725 angstrom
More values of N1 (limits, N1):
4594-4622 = 4596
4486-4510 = 4488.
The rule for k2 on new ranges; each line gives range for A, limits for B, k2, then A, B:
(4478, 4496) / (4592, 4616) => 1.19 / 0.041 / 0.029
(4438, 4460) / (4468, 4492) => 1.12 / 0.051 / 0.041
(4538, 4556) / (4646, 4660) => 1.23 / 0.031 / 0.021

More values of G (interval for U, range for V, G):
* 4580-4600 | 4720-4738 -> 3.10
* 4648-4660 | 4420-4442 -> 2.83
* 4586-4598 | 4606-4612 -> 3.13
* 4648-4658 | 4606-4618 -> 3.09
